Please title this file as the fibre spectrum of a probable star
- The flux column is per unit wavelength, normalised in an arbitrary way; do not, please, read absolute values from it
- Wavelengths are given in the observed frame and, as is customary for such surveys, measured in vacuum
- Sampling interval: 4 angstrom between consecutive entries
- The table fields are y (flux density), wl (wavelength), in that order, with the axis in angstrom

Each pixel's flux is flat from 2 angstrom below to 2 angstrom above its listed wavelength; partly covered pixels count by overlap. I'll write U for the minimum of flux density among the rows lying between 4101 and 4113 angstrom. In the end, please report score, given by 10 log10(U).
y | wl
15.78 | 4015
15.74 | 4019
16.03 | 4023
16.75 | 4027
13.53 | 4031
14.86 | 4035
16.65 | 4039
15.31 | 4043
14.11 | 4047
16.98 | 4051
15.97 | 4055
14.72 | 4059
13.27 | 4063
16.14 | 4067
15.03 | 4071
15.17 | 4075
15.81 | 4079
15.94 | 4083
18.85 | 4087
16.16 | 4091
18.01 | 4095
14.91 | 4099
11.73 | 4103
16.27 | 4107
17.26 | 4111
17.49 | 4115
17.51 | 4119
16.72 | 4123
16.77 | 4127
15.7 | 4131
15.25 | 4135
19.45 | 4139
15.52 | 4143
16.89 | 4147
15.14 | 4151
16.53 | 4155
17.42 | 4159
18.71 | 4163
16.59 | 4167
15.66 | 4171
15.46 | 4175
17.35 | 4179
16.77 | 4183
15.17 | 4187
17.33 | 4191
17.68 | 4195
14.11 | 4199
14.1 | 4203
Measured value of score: 10.7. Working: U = 11.73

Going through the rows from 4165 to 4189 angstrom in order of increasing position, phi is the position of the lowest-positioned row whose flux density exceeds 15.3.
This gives 4167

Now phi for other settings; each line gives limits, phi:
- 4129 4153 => 4131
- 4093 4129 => 4095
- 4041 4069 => 4043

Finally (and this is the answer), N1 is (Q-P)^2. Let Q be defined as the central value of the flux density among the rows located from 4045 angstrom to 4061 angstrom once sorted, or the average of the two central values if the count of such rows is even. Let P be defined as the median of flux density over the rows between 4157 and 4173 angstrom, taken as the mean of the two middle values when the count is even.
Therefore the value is 2.8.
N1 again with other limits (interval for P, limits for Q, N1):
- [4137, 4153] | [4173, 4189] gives 0.0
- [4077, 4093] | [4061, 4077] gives 0.9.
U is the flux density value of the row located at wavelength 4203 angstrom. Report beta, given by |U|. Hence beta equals 14.1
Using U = 14.1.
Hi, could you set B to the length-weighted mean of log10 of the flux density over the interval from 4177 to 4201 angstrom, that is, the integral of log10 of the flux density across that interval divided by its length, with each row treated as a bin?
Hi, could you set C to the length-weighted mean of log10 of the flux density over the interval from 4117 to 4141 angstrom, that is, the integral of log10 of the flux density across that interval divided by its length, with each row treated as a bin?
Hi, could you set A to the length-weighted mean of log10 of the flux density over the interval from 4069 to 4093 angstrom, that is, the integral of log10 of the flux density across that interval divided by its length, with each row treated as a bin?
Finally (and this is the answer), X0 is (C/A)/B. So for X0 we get 0.84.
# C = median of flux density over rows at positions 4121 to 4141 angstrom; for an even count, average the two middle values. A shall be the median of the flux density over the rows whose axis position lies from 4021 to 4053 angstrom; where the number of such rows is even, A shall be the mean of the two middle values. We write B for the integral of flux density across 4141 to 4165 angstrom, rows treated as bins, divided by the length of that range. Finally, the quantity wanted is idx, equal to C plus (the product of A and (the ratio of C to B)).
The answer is 32.4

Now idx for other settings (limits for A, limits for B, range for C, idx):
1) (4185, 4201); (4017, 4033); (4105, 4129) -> 34.8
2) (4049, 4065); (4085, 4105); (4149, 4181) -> 32.5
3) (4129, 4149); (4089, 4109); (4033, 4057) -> 31.6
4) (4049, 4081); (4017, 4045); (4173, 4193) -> 33.5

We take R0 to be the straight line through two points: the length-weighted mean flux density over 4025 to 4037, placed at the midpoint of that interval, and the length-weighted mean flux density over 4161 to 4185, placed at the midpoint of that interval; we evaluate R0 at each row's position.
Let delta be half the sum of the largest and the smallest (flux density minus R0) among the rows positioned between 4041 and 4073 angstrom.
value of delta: -0.2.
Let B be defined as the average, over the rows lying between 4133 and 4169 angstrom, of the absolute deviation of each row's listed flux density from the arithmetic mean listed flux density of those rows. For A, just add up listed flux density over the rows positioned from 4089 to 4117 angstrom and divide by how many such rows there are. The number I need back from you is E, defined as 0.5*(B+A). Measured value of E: 8.56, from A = 16.0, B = 1.14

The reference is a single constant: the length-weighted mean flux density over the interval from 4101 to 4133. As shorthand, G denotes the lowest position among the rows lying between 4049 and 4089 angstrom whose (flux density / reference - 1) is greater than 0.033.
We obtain 4051 angstrom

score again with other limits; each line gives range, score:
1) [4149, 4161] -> 11.8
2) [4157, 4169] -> 12.2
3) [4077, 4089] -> 12.0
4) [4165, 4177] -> 11.9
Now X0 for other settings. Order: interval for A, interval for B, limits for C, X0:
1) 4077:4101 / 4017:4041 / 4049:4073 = 0.82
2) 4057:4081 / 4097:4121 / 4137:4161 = 0.87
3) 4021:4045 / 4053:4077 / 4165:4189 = 0.86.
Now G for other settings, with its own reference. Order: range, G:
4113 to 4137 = 4115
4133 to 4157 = 4139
